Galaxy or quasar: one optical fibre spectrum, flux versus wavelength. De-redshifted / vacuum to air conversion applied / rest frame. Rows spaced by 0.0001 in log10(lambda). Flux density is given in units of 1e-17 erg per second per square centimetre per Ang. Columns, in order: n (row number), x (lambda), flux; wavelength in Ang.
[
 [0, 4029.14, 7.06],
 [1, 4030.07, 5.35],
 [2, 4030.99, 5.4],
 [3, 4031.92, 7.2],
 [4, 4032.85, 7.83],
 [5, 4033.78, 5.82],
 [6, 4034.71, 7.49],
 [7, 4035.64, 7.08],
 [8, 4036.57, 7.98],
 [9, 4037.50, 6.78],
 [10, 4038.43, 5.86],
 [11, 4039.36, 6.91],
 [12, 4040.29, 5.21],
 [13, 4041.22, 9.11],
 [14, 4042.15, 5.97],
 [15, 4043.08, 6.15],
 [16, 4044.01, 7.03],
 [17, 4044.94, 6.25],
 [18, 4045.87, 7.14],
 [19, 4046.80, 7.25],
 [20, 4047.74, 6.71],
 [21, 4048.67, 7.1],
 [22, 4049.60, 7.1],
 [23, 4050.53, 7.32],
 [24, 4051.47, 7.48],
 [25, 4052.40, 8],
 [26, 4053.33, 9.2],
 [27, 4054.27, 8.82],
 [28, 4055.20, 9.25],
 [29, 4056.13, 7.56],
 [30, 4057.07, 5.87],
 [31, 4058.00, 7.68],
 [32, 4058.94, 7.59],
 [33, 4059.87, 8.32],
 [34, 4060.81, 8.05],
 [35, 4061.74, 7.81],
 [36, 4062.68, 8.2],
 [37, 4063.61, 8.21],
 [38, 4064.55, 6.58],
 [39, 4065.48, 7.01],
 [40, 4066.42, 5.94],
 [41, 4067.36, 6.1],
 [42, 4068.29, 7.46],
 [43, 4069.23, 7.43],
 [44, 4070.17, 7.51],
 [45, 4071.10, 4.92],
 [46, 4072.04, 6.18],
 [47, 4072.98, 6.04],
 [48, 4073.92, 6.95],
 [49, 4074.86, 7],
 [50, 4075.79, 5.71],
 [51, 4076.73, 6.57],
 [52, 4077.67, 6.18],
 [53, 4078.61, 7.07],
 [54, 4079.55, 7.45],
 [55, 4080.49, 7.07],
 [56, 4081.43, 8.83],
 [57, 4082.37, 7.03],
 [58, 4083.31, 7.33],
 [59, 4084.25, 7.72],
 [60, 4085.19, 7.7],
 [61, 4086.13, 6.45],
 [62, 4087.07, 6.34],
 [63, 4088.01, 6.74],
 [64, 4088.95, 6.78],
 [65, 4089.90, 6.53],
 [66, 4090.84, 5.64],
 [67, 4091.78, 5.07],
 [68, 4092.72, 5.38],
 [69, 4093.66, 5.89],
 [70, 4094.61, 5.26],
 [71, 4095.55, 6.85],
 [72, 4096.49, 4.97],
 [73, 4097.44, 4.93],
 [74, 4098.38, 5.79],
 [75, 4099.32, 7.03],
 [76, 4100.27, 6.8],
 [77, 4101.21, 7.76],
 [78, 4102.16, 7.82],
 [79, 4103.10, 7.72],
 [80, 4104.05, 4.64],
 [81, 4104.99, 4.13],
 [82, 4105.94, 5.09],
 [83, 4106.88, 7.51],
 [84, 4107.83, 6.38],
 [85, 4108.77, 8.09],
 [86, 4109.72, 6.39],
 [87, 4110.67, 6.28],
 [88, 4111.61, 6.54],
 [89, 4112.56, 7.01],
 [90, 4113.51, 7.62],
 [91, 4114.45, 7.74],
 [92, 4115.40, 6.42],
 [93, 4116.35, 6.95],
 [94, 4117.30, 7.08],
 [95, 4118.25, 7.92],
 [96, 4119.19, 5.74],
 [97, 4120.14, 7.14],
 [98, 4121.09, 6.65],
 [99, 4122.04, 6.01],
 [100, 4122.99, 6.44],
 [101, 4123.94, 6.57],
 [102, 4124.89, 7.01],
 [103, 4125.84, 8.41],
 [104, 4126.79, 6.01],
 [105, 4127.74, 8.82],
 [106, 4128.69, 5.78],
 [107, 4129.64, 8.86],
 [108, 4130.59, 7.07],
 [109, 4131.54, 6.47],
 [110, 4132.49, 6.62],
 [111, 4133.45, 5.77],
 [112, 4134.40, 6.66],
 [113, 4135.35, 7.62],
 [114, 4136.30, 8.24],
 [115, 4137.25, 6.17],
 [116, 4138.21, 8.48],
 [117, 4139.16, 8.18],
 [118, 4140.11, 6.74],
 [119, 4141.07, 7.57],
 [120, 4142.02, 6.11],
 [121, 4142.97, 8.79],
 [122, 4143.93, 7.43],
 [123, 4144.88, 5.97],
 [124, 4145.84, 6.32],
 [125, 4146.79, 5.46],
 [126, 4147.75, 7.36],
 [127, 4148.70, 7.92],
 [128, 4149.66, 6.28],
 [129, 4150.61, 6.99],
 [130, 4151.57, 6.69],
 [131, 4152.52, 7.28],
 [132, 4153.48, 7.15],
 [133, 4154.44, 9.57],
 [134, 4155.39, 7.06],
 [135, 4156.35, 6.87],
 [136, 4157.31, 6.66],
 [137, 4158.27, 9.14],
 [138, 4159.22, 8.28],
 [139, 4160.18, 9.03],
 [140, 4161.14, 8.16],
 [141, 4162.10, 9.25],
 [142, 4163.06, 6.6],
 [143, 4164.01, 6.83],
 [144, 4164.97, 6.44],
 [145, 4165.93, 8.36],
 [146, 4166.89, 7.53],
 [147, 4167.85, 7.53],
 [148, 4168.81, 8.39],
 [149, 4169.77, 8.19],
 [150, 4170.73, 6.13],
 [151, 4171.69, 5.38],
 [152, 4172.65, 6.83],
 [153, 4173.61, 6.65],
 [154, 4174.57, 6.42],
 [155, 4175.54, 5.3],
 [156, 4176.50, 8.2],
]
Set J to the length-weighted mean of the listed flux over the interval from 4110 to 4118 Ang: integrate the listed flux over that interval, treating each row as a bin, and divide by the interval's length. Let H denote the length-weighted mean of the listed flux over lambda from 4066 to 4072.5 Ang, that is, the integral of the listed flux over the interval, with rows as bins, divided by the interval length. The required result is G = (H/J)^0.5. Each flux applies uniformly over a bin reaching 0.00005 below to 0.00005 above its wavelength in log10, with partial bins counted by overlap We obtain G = 0.97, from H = 6.5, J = 6.96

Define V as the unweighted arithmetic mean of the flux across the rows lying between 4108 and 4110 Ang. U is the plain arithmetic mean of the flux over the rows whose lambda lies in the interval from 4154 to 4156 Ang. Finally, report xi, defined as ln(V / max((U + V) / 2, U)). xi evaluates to -0.14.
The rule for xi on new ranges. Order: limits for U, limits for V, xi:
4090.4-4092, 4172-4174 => 0.11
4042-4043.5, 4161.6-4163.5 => 0.13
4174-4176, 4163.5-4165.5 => 0.06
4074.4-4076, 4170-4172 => -0.10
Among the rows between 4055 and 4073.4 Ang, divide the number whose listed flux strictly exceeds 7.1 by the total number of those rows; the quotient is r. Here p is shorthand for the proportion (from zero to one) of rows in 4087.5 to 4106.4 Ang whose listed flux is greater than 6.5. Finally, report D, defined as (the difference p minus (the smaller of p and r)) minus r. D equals -0.6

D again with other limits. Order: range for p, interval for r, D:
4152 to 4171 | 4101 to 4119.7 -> 0.1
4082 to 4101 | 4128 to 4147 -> -0.3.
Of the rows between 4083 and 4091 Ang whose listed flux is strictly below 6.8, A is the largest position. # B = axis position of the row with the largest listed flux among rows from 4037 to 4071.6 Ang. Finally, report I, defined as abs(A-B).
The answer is 35.6 Ang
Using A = 4090.84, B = 4055.20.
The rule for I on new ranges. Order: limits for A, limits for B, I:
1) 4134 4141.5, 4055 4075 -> 84.9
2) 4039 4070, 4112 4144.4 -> 62.3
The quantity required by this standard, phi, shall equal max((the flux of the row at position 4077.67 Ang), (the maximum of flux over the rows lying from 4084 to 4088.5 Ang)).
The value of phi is 7.7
